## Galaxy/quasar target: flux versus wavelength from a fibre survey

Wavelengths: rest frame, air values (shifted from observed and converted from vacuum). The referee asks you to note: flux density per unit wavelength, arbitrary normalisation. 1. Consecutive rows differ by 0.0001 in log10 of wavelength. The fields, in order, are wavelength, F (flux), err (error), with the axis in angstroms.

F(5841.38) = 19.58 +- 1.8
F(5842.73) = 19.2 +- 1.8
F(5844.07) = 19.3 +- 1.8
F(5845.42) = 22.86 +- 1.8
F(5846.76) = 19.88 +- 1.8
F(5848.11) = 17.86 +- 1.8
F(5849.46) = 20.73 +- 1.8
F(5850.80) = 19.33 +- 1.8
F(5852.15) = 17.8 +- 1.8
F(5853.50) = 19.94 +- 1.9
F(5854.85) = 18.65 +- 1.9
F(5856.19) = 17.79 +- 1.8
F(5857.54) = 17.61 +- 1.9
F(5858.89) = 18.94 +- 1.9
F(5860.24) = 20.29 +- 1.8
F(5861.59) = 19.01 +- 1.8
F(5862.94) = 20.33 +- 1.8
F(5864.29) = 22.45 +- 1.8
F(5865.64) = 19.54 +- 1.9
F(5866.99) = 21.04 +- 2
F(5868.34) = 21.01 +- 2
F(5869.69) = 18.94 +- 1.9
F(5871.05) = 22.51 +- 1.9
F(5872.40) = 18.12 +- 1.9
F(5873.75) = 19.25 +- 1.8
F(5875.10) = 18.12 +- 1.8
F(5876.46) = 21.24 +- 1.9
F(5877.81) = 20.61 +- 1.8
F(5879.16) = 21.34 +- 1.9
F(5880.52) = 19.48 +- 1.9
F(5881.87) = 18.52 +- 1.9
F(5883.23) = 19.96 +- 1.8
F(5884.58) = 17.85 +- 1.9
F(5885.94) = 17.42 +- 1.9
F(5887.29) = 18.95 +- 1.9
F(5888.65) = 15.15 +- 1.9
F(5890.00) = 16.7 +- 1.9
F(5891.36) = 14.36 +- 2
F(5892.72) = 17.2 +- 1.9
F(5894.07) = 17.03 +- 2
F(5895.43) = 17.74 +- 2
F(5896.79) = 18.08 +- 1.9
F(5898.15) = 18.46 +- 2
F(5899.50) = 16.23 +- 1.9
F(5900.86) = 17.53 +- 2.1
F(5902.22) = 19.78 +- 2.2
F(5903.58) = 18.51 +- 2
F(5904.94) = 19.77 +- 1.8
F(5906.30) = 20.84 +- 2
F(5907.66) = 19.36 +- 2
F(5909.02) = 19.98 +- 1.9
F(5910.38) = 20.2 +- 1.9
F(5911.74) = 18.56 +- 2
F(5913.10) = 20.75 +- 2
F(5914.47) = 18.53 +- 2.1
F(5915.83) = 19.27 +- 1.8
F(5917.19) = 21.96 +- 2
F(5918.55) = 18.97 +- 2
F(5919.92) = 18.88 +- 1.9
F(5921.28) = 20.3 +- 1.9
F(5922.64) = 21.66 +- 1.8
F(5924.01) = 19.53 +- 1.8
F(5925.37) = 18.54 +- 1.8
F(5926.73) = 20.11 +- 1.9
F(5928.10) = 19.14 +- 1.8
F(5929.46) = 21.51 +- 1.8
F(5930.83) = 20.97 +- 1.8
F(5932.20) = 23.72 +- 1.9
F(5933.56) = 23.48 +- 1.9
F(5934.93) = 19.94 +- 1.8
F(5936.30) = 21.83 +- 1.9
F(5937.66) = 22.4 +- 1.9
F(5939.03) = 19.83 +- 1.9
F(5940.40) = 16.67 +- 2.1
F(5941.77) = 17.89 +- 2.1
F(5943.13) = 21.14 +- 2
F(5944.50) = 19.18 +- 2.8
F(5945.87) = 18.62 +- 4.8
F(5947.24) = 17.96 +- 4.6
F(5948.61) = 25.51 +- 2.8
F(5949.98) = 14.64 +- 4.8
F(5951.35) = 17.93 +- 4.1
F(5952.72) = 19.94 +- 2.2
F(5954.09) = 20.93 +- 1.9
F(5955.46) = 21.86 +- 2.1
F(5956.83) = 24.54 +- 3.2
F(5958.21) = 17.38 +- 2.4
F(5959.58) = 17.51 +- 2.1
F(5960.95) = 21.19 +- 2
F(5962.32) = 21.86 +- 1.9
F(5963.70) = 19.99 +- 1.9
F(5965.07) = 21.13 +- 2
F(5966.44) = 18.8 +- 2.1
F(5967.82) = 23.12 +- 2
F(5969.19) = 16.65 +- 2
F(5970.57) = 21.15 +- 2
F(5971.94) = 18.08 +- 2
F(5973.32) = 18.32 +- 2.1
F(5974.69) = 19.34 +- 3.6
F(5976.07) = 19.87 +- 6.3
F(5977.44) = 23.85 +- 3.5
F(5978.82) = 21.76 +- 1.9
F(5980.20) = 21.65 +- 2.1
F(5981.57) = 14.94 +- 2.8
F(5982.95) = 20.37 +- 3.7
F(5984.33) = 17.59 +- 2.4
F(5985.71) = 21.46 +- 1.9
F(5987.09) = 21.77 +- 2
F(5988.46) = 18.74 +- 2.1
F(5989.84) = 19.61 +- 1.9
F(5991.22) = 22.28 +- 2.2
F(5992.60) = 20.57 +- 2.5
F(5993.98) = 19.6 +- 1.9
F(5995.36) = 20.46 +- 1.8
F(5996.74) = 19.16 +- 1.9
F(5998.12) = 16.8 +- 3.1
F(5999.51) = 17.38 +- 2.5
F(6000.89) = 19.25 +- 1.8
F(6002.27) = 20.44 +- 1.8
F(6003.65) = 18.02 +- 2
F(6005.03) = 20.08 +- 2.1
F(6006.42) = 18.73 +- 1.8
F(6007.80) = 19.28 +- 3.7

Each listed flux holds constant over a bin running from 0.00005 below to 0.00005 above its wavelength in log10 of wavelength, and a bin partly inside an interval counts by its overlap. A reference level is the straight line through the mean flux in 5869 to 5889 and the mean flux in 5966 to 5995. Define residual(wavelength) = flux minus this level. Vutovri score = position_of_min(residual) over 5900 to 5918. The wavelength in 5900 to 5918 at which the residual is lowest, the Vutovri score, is 5900.86 angstroms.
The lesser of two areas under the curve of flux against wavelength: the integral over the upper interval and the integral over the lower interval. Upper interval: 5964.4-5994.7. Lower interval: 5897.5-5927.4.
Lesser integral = 582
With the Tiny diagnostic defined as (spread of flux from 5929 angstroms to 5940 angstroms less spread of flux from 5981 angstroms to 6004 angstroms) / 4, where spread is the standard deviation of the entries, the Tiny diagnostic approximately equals -0.12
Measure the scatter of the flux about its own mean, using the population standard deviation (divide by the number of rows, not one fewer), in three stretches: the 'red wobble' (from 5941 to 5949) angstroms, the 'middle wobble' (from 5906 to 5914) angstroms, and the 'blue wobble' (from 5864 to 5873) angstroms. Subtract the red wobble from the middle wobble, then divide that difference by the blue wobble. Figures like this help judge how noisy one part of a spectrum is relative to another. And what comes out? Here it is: -1.2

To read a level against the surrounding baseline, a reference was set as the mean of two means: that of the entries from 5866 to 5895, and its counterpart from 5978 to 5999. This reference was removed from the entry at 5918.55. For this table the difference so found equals 0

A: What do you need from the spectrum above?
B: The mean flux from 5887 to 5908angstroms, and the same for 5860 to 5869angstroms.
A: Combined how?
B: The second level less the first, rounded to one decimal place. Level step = 2.7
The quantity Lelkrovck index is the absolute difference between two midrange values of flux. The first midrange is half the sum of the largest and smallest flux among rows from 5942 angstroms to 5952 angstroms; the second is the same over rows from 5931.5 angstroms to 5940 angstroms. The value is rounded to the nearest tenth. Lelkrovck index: 1.7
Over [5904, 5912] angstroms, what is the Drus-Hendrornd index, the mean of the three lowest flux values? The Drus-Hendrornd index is 19.23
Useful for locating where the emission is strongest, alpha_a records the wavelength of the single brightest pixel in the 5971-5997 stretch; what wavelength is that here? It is 5977.44 angstroms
